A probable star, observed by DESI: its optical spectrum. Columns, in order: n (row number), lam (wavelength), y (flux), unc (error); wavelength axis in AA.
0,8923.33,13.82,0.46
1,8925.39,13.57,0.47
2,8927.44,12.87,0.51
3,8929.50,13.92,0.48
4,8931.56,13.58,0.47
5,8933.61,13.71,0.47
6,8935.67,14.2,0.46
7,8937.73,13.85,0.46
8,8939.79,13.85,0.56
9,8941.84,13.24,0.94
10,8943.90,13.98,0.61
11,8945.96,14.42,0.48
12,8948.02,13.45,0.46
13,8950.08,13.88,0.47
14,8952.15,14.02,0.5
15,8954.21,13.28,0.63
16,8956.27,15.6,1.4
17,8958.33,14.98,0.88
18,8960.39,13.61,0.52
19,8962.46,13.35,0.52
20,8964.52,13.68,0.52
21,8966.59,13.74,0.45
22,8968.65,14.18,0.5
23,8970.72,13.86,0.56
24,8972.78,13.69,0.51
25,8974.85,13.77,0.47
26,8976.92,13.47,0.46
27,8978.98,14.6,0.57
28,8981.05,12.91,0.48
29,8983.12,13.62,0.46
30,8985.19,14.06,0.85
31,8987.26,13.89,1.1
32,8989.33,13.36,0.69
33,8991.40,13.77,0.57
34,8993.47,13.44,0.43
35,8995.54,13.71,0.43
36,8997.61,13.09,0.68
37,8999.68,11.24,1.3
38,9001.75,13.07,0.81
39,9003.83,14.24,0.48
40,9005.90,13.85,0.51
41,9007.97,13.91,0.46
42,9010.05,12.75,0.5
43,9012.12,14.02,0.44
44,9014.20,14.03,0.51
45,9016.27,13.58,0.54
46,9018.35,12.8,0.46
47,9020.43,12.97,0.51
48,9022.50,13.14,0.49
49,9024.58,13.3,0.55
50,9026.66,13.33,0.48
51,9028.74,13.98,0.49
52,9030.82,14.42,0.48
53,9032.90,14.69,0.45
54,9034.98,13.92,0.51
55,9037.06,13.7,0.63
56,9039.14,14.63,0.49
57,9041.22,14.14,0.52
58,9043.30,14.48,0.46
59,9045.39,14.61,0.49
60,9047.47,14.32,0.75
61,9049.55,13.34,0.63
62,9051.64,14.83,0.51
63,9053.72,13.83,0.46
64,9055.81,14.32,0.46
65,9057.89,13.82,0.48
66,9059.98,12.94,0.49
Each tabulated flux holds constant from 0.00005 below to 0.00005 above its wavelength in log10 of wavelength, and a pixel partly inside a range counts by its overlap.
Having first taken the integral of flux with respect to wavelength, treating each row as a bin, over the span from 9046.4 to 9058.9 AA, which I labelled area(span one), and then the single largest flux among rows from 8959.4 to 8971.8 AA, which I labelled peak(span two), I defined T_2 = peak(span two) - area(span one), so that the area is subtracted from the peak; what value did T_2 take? -162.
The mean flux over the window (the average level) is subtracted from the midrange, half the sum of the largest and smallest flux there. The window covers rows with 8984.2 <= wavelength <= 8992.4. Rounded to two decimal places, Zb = -0.06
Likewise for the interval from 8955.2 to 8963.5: 0.09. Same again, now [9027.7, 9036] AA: 0.05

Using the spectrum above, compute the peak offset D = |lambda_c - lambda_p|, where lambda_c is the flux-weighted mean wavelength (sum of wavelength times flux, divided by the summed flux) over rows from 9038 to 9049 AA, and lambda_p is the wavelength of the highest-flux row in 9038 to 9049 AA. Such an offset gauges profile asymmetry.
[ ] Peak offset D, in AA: 4.2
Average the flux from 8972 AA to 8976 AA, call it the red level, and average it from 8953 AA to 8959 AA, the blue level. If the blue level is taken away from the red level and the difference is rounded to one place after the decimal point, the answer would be -0.9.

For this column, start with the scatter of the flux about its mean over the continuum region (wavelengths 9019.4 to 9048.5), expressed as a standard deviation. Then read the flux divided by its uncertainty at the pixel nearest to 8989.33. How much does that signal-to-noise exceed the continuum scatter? 18.8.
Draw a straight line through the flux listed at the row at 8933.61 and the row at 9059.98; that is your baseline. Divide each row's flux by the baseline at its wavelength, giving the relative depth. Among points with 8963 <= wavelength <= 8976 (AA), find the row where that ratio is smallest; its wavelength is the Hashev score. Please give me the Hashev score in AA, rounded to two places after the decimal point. 8964.52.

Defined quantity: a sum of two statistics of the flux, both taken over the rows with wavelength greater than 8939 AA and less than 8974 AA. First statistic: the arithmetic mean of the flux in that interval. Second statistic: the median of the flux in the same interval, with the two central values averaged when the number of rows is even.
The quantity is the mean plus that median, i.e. 27.8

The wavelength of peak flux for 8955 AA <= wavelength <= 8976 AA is 8956.27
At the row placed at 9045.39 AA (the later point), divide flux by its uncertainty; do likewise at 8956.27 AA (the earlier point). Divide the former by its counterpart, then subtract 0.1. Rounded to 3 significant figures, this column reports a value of 2.58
